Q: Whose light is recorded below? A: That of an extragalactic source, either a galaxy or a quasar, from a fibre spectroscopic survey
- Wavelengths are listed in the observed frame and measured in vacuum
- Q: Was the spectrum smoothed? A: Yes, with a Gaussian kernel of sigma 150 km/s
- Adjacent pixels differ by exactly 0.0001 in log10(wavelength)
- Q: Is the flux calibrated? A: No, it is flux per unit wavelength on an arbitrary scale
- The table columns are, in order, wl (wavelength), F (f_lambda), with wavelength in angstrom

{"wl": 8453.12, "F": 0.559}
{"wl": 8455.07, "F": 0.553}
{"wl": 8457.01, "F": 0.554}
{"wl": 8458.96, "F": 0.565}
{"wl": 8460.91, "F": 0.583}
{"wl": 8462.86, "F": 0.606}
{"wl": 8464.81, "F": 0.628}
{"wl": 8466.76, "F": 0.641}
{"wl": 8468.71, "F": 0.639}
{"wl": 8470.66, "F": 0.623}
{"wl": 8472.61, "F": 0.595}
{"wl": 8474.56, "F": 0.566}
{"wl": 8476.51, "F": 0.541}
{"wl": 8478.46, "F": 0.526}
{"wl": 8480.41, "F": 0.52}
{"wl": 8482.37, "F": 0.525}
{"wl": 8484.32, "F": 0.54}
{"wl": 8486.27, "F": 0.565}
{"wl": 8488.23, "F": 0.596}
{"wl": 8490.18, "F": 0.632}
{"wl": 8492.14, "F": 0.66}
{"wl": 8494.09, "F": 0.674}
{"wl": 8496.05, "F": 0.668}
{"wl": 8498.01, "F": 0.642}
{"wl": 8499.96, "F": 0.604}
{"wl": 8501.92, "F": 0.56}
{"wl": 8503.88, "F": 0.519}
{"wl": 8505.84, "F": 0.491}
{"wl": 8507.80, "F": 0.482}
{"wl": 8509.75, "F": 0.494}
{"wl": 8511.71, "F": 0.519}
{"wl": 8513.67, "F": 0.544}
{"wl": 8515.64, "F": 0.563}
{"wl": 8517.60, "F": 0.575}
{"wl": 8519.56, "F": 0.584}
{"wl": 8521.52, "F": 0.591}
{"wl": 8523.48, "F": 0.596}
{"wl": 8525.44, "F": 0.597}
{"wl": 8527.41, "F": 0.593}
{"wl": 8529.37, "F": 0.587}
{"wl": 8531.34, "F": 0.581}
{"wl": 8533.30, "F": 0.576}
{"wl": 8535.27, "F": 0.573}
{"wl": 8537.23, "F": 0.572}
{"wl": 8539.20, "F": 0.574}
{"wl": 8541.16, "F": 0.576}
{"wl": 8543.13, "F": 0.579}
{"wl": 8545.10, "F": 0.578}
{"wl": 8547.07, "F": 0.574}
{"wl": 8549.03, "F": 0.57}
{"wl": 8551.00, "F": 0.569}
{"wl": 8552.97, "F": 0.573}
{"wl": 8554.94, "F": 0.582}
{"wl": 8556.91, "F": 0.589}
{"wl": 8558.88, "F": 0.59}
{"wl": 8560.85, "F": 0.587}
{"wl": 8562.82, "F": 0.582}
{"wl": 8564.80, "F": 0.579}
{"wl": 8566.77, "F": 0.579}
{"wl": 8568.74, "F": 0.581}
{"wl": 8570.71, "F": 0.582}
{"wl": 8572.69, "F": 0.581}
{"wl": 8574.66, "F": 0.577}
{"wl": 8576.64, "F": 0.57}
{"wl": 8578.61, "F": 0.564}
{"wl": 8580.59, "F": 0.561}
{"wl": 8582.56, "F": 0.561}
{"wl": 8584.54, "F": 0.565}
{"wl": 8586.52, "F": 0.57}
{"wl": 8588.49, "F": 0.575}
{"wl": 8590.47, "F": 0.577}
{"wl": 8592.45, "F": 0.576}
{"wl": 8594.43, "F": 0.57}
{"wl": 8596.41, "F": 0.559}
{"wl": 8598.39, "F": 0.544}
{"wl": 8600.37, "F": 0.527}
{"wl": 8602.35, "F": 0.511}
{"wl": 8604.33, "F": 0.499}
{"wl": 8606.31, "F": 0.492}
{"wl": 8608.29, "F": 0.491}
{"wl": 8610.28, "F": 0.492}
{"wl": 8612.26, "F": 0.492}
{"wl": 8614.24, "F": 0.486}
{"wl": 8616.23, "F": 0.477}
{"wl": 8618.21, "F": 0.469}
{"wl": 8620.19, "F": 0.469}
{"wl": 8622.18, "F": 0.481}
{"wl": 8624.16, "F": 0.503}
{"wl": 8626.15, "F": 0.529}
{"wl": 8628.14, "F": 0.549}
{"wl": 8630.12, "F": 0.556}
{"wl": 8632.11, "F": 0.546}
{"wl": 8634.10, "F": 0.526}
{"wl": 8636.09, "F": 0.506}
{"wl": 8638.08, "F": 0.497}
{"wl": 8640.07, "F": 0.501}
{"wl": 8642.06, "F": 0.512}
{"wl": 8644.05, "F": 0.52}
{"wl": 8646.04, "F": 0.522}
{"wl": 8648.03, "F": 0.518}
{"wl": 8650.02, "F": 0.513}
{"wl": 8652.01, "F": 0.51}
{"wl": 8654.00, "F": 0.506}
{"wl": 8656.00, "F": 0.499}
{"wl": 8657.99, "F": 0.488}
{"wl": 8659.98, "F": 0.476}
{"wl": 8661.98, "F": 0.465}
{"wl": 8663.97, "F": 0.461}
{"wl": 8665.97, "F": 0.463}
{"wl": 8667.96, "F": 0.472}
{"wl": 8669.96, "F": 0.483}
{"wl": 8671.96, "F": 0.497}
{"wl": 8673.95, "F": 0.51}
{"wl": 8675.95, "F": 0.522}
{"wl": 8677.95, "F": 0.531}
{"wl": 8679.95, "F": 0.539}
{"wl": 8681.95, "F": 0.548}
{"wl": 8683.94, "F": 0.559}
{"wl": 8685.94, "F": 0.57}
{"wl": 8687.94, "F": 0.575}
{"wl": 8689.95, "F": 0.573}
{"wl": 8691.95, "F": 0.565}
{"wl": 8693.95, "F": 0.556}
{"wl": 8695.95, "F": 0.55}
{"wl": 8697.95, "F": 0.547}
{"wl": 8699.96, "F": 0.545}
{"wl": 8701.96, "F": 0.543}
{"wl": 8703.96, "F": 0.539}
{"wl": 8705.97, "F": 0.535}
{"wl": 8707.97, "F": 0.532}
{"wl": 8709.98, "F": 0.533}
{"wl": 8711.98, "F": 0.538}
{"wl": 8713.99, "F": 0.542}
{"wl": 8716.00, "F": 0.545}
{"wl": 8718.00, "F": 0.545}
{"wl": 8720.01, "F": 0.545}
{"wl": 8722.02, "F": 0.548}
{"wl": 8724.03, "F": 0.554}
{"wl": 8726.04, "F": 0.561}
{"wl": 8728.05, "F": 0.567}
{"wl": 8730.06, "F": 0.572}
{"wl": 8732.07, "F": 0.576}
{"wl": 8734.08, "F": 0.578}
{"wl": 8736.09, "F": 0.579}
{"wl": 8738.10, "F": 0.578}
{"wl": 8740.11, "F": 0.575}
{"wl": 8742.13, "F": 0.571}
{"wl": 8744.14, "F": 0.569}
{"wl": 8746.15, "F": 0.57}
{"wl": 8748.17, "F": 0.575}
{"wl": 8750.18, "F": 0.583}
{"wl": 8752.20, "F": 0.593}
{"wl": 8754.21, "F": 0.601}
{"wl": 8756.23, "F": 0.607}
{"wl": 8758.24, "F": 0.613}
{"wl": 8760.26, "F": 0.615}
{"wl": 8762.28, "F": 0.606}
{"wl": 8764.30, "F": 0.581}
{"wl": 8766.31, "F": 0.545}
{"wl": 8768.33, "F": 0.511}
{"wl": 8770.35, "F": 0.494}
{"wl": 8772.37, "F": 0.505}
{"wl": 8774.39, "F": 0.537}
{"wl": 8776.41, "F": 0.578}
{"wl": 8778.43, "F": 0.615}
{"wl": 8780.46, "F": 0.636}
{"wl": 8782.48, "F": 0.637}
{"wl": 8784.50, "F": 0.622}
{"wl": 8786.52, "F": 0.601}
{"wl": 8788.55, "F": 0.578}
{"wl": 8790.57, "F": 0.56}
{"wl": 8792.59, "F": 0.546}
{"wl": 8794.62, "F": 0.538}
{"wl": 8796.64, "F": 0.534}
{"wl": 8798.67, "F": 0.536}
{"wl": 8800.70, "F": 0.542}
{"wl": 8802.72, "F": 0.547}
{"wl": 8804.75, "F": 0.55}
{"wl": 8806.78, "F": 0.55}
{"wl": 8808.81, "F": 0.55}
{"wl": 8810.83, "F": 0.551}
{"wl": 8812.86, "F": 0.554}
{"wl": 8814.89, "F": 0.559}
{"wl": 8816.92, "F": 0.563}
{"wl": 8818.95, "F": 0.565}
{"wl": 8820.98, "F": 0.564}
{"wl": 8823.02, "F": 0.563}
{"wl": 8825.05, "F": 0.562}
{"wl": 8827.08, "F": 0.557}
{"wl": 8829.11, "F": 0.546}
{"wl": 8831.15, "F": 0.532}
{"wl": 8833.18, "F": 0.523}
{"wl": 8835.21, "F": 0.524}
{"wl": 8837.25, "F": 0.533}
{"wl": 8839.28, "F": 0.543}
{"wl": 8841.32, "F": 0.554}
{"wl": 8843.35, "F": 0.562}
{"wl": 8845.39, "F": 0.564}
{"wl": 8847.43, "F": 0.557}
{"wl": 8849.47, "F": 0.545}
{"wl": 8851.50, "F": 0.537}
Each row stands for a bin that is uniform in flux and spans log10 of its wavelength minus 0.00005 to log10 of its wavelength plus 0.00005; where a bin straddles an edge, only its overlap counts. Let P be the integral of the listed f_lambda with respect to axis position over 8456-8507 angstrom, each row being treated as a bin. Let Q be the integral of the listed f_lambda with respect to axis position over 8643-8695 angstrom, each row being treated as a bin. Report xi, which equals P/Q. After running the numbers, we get 1.11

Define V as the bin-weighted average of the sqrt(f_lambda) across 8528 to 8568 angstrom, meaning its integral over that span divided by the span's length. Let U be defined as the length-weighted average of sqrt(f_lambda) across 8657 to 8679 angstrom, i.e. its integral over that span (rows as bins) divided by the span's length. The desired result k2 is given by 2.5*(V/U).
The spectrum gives 2.72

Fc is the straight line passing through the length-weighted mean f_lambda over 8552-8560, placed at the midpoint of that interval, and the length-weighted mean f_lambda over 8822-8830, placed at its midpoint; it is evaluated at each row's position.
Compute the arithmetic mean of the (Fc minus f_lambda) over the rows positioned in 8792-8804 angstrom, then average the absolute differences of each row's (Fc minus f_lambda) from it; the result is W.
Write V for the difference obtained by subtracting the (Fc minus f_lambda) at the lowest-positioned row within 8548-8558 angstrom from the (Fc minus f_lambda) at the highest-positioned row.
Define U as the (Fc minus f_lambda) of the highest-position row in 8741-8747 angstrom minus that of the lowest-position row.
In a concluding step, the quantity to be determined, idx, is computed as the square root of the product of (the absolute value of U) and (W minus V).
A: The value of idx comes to 0.004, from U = 0.00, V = -0.020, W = 0.005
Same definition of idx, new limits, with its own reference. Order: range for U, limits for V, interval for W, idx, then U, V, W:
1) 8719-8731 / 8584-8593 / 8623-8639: 0.029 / -0.03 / -0.012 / 0.018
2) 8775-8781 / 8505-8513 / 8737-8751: 0.043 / -0.06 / -0.029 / 0.004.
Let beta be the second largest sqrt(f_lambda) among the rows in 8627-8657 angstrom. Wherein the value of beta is 0.741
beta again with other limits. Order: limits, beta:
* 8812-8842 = 0.751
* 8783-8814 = 0.775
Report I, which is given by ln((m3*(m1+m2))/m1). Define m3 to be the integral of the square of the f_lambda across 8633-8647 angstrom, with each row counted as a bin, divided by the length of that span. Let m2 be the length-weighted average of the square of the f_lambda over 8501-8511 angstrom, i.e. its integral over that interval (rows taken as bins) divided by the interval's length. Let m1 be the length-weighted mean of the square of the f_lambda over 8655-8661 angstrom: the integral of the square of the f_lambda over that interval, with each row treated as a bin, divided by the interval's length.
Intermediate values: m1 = 0.24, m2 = 0.260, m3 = 0.262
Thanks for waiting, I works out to -0.60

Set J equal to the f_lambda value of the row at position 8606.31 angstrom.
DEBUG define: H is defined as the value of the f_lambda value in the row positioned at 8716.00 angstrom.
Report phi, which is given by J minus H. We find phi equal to -0.05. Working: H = 0.545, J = 0.492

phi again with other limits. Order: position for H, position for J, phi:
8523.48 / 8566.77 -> -0.02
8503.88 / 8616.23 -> -0.04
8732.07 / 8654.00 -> -0.07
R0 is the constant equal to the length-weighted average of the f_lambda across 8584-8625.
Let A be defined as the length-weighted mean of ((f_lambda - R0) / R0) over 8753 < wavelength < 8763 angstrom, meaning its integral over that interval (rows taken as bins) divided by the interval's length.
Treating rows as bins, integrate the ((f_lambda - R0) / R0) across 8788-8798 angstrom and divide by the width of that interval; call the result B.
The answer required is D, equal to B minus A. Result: -0.11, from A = 0.17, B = 0.06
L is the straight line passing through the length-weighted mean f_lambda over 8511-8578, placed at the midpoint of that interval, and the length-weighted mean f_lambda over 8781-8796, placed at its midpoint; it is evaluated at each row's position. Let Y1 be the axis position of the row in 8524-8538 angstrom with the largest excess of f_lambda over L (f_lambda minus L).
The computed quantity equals 8525.44 angstrom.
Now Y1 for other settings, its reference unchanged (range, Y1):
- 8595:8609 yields 8596.41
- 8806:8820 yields 8818.95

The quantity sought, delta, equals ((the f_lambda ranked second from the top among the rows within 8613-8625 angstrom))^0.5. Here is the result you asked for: 0.70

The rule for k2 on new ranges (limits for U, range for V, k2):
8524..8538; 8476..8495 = 2.49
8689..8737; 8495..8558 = 2.54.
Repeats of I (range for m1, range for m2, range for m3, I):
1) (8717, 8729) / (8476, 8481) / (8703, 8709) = -0.60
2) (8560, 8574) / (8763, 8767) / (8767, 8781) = -0.51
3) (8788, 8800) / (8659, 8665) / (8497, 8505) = -0.54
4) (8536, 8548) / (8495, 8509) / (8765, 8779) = -0.55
